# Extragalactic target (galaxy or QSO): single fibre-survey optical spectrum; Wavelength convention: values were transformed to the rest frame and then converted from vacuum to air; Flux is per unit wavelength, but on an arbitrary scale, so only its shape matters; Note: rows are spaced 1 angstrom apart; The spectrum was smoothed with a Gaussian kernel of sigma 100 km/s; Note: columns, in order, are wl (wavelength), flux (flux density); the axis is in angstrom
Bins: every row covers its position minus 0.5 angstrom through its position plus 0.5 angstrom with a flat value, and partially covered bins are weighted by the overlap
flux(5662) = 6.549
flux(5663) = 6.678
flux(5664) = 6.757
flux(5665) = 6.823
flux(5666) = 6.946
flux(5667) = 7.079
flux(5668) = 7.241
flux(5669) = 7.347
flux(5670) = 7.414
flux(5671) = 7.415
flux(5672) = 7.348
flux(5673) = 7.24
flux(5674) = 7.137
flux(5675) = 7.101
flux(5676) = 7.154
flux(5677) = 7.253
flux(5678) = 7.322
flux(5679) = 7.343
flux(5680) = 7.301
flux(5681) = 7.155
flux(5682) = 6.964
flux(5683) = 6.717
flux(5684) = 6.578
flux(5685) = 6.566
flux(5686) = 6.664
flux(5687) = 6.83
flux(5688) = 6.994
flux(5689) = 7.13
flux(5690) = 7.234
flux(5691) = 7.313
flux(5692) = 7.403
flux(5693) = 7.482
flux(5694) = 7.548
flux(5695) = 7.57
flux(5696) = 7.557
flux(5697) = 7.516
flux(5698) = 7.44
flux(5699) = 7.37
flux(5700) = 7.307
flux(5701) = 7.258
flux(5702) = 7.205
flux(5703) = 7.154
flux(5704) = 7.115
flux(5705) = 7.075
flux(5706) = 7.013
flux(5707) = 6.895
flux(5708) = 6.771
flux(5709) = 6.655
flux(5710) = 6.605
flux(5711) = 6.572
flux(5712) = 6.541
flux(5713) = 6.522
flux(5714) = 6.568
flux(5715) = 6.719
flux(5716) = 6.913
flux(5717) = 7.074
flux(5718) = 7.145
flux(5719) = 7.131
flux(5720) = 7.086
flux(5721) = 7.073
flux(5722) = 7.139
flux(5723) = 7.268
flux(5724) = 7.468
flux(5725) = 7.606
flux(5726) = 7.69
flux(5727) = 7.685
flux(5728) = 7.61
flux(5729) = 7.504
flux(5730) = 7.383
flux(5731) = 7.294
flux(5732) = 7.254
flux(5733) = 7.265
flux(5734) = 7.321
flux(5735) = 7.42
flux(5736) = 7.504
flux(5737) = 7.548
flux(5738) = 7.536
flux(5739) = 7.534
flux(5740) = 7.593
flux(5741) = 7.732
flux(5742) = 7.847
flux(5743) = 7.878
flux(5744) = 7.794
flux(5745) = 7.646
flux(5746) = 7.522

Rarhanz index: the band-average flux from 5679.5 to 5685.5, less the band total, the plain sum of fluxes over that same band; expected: -34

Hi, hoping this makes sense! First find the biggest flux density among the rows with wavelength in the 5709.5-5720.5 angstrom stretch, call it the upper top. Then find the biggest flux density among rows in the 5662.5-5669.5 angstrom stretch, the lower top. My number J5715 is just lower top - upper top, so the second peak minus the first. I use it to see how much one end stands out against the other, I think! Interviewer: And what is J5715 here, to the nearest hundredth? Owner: 0.20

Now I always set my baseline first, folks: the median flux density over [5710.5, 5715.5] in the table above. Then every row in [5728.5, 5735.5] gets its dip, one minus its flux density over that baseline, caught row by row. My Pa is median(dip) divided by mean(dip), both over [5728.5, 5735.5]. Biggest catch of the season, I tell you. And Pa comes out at 0.96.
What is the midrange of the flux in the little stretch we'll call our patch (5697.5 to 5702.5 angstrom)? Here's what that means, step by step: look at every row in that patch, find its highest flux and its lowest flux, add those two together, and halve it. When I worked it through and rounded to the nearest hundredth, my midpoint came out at 7.32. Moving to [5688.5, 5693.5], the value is 7.31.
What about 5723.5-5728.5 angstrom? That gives 7.58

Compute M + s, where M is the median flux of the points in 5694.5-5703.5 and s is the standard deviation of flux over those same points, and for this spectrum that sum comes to 7.52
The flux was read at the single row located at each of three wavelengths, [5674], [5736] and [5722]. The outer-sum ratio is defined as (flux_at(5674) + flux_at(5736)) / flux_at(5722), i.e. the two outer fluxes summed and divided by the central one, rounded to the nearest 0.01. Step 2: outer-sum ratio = 2.05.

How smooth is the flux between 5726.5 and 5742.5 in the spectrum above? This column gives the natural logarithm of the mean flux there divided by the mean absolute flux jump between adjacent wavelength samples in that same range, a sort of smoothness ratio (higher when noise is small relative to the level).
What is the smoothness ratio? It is 4.67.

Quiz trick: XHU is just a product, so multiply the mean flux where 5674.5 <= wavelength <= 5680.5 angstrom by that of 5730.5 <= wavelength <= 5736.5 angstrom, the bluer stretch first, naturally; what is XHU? 53.2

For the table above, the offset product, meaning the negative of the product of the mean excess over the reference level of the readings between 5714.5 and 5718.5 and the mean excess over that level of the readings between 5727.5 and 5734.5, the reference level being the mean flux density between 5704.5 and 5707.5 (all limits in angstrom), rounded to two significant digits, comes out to 0.012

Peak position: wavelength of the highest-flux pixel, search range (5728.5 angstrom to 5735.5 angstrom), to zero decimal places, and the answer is 5729 angstrom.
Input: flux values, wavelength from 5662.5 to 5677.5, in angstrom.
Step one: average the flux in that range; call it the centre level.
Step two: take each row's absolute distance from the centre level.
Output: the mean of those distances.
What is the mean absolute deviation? 0.19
